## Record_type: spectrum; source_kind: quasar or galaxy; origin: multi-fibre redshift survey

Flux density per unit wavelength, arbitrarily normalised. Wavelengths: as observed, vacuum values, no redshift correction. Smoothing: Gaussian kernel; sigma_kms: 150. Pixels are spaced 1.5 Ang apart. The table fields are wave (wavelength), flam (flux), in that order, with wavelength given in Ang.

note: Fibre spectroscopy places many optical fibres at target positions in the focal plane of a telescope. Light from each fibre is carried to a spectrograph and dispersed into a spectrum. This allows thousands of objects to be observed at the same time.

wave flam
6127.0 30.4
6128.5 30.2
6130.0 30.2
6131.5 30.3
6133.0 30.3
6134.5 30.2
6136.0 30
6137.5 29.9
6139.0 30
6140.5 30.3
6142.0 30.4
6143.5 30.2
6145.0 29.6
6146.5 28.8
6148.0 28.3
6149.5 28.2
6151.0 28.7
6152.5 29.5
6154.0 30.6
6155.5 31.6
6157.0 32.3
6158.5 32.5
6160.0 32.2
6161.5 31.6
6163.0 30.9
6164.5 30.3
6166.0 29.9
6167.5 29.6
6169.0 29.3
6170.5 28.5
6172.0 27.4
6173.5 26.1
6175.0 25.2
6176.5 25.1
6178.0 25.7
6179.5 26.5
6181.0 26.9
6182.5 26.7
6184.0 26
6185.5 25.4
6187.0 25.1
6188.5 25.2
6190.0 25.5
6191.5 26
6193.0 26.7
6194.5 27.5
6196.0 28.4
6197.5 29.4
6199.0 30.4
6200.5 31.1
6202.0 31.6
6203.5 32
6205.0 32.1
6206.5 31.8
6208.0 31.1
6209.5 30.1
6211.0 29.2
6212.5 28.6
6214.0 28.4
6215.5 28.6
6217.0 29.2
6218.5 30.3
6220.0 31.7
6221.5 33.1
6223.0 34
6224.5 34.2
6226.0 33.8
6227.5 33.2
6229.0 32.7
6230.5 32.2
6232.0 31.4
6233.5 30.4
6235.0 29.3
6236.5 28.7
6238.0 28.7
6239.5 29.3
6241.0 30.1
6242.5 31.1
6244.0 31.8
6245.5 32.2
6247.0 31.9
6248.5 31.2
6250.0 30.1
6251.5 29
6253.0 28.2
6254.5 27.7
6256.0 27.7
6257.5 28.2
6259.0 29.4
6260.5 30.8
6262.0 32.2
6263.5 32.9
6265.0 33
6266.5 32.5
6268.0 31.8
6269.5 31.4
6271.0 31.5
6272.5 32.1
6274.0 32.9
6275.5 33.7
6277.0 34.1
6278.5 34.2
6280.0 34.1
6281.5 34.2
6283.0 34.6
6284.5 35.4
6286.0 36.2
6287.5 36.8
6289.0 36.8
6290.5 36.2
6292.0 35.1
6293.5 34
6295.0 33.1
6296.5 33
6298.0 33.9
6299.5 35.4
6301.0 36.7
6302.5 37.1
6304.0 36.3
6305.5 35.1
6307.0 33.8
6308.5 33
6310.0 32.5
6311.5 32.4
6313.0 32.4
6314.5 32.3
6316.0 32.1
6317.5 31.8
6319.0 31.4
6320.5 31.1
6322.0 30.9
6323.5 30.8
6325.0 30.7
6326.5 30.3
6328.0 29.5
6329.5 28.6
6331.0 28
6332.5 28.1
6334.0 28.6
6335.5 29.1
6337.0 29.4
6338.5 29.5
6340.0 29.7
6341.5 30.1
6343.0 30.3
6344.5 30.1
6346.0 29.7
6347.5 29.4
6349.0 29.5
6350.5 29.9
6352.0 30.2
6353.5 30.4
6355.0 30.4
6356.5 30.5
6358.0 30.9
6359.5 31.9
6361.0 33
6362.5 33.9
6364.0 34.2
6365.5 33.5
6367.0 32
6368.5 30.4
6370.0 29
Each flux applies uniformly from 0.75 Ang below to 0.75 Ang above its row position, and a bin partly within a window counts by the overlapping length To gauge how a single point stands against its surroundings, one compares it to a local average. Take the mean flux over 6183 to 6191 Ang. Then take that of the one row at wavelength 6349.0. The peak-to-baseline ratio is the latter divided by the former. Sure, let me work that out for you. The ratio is 1.16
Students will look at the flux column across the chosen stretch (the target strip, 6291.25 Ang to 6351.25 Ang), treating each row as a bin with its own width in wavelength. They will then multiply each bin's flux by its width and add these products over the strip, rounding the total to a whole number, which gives 1897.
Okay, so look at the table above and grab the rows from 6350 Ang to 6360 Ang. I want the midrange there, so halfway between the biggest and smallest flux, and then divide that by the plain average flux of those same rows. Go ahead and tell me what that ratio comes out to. 1.010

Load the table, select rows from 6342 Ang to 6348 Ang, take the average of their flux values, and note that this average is 29.9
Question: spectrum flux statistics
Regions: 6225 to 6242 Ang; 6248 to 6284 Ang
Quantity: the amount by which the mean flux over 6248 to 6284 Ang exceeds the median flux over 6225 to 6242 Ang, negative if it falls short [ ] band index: 1.2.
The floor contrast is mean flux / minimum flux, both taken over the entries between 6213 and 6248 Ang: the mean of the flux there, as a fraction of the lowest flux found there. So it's 1.10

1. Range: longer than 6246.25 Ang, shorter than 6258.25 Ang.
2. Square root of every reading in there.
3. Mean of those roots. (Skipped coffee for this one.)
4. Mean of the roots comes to 5.41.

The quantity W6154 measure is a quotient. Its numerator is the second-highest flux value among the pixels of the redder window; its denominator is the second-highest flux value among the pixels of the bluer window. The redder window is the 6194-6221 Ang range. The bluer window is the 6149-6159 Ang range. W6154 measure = 0.99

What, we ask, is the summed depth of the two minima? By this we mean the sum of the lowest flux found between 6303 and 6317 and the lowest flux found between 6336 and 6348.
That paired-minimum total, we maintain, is 61.5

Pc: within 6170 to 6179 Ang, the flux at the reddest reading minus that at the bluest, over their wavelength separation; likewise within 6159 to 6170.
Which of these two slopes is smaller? -0.37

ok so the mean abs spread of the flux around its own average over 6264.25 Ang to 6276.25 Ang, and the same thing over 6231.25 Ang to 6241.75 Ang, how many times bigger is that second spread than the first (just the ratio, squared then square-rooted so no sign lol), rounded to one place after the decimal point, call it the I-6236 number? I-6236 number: 1.2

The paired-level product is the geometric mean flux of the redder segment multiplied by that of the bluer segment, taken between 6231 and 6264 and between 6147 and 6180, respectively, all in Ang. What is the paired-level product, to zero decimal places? 872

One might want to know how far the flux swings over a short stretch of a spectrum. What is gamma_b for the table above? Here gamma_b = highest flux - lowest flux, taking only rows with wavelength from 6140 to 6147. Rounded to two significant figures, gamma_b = 1.6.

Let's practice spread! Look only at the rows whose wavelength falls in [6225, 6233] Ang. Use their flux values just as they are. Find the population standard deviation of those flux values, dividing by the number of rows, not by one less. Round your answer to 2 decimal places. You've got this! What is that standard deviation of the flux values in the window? 0.82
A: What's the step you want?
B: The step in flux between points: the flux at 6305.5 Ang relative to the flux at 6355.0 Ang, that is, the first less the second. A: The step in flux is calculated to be 5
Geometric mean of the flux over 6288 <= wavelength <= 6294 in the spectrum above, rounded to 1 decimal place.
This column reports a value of 35.5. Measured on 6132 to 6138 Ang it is 30.1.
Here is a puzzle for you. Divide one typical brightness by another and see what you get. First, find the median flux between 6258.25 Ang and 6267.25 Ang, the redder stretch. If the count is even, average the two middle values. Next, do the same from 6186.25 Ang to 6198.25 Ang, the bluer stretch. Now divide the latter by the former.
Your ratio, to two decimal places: 0.81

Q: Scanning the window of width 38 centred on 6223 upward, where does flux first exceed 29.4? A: 6205.0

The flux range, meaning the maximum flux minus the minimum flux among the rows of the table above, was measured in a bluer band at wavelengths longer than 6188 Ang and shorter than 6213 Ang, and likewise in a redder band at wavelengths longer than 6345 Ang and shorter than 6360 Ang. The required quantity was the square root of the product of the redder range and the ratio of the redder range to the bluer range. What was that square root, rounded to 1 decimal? 1.0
